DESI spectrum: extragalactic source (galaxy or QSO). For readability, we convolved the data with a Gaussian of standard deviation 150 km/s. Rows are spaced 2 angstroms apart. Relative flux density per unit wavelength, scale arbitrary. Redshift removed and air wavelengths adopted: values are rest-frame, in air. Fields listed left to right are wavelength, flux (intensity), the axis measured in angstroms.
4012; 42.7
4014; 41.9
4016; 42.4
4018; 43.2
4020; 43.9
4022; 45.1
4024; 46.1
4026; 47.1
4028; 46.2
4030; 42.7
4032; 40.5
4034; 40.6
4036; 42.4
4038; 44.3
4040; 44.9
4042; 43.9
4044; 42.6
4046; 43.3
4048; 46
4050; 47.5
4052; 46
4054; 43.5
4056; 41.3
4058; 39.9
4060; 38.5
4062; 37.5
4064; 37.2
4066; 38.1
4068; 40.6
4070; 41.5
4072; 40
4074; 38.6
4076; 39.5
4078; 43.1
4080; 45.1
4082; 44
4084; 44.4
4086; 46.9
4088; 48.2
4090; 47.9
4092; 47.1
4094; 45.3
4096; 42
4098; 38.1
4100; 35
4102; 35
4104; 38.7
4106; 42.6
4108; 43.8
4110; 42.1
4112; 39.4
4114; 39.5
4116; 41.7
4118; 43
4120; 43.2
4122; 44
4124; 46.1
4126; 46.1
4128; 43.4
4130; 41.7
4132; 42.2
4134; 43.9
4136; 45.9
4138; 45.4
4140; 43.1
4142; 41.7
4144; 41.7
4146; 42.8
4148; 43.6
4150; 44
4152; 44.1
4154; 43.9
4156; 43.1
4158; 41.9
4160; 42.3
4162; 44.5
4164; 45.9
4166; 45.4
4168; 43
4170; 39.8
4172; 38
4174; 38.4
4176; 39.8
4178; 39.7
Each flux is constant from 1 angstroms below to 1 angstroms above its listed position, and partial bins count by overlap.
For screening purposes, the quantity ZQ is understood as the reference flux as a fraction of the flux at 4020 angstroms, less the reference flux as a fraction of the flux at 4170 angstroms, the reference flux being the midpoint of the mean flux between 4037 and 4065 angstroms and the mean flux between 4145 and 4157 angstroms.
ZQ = -0.10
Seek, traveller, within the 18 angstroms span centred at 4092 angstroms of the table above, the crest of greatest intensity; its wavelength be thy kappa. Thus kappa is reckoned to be 4088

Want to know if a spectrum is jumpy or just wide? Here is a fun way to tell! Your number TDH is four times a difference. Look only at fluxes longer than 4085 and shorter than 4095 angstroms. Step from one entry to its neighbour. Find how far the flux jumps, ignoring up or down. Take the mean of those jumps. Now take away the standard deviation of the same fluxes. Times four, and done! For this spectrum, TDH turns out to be 0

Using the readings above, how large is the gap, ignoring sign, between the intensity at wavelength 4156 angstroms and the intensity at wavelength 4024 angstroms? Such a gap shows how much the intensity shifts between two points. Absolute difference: 3.0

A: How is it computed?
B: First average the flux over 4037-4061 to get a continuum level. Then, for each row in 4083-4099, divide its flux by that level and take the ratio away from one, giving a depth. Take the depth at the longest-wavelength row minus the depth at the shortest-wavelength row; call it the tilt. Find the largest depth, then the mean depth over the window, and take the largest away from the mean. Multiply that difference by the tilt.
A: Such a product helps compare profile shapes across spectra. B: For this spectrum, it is -0.023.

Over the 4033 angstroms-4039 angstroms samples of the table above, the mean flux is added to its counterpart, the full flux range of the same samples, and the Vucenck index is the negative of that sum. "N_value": -46.1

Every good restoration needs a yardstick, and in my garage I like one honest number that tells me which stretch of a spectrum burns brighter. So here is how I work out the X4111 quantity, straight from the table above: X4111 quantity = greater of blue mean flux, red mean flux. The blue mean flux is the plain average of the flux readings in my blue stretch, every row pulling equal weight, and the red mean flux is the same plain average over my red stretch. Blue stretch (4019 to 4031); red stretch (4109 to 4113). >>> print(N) 45.2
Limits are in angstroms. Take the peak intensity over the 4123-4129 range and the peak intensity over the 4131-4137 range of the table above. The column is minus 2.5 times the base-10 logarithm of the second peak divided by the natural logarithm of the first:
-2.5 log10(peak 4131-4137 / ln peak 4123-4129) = -2.70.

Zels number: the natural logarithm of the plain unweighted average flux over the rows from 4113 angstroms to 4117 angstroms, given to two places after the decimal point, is 3.70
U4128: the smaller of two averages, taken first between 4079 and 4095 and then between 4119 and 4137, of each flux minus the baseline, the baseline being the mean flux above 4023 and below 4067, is 1.3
